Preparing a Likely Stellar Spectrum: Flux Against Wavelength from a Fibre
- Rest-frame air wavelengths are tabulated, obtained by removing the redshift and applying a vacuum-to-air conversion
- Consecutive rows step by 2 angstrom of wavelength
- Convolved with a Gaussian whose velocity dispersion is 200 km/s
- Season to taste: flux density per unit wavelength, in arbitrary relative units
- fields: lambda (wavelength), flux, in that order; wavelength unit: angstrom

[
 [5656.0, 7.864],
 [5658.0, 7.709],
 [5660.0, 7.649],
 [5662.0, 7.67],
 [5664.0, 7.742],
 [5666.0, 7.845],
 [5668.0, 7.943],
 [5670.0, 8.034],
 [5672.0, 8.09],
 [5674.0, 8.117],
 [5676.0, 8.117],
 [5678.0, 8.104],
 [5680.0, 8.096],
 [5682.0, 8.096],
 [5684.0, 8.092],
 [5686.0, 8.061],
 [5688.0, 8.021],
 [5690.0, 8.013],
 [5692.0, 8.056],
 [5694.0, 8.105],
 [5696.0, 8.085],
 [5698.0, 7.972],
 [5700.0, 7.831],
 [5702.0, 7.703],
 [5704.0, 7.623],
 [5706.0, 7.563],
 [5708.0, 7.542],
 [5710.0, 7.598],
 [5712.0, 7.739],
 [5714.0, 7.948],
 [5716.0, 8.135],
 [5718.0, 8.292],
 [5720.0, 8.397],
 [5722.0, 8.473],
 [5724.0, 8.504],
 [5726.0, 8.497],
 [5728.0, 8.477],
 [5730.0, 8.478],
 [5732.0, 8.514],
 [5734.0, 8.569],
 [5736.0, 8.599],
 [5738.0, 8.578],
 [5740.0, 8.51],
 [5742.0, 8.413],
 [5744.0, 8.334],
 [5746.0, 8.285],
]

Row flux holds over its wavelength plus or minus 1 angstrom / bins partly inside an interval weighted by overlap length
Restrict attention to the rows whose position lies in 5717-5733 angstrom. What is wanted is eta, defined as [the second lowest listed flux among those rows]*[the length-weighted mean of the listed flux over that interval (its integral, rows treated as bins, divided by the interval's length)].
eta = 71.0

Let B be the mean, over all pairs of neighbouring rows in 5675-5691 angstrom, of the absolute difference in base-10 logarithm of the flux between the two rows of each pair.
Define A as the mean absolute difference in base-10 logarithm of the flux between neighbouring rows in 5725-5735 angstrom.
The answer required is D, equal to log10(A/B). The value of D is 0.3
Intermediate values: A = 0.001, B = 0.0008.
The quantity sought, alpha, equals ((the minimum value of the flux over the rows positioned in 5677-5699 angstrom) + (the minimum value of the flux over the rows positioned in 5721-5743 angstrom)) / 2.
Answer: 8.19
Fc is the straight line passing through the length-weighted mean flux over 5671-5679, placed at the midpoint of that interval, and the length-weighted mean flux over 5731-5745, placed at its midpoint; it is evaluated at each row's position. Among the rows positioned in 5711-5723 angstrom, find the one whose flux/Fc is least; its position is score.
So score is 5712.0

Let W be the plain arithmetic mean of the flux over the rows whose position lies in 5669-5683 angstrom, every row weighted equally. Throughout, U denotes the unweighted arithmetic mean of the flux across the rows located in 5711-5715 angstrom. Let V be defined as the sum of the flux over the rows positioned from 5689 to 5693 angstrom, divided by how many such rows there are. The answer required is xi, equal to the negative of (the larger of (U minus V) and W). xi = -8.09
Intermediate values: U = 7.84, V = 8.03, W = 8.09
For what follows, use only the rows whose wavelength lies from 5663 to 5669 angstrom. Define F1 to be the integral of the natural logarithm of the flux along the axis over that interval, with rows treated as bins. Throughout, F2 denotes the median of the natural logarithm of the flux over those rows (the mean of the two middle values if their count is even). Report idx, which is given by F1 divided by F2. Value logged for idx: 5.999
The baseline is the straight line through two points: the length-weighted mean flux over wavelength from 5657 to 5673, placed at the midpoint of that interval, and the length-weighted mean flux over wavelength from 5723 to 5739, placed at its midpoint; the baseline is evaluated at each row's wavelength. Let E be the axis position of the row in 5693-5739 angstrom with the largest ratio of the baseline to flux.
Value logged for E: 5708.0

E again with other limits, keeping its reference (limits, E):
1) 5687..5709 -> 5708.0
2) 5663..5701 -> 5700.0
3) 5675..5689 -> 5688.0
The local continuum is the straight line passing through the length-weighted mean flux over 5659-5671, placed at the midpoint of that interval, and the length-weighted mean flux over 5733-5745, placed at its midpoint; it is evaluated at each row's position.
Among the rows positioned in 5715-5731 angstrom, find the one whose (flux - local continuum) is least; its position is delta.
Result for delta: 5716.0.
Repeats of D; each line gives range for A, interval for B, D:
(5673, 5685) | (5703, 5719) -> -1.4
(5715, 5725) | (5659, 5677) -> 0.2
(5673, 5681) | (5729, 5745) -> -0.9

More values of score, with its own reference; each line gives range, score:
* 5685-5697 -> 5690.0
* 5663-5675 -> 5664.0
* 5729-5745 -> 5744.0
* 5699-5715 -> 5708.0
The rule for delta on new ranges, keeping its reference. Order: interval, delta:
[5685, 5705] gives 5704.0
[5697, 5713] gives 5708.0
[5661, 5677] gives 5662.0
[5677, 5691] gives 5690.0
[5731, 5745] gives 5744.0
